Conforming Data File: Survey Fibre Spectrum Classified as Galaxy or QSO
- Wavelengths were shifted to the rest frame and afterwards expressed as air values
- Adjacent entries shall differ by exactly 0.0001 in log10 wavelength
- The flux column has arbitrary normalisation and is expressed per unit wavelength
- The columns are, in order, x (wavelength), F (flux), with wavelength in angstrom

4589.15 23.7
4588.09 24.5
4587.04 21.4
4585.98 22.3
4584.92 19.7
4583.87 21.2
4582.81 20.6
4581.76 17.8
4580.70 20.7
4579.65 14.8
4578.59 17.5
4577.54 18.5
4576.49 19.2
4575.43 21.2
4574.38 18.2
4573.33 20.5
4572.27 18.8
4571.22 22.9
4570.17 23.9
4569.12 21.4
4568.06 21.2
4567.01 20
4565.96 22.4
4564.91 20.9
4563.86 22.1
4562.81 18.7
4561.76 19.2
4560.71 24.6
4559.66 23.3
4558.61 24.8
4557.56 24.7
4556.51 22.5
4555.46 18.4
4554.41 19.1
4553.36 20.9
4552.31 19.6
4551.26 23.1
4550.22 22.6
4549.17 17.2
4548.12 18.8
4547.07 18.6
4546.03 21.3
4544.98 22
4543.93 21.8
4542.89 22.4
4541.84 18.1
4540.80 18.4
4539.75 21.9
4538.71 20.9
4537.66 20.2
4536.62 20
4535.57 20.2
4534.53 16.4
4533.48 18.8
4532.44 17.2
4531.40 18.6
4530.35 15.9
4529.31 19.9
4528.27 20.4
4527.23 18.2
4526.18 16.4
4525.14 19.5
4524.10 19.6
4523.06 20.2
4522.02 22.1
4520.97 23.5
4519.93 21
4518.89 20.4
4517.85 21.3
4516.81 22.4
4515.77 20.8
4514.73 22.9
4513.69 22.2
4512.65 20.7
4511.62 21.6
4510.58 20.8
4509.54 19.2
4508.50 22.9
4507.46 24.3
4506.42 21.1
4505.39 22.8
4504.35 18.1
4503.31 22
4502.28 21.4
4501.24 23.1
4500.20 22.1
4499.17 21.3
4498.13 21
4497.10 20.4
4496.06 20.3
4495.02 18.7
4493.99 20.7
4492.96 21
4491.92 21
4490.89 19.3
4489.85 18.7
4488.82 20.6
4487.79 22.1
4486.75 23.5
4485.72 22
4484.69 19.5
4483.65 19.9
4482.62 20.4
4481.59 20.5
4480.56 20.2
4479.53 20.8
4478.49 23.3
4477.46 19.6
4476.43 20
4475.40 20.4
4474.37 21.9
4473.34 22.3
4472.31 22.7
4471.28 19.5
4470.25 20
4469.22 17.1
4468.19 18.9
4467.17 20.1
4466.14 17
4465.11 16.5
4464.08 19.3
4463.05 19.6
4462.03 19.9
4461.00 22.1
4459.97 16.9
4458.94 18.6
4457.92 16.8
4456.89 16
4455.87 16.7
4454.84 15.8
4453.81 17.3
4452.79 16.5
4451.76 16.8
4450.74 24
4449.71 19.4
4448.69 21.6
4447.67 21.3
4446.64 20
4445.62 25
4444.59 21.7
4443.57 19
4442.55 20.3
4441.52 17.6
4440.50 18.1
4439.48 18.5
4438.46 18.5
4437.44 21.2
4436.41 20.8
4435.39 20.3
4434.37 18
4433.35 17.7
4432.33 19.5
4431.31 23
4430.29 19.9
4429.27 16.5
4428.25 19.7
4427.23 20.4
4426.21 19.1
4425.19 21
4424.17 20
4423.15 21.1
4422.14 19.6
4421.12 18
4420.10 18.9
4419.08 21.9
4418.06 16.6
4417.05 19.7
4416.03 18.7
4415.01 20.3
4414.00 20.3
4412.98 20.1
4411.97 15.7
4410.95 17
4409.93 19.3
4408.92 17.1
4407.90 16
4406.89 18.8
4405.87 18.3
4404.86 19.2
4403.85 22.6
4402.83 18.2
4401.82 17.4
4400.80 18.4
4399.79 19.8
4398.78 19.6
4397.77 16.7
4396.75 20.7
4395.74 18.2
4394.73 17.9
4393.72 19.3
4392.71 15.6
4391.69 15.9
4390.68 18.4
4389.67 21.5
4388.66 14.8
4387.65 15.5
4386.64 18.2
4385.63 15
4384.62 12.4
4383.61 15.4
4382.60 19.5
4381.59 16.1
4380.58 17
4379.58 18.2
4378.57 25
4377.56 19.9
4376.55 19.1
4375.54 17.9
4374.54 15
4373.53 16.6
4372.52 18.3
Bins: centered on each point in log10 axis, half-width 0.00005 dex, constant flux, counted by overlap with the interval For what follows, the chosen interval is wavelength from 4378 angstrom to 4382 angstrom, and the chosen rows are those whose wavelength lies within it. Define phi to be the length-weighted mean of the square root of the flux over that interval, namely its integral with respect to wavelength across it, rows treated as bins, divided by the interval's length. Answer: 4.36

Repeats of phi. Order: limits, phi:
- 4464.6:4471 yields 4.28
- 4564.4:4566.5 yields 4.66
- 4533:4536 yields 4.28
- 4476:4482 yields 4.55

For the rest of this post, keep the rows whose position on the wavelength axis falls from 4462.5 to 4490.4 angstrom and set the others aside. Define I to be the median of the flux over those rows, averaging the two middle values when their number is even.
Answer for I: 20.1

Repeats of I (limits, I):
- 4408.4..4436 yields 19.6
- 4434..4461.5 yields 18.6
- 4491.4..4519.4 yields 21.1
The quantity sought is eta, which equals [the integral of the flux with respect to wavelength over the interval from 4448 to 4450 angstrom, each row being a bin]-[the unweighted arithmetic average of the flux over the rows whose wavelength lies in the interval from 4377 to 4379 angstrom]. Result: 19.1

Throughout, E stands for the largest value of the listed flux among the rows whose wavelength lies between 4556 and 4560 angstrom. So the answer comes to 24.8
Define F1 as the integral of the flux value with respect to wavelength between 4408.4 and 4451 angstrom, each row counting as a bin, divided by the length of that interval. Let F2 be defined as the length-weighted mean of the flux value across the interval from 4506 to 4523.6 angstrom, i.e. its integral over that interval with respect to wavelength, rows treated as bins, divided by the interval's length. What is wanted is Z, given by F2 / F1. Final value 1.10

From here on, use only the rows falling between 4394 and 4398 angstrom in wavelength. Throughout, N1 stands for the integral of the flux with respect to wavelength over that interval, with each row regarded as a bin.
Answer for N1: 74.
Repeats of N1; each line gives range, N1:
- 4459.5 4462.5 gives 59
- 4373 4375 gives 32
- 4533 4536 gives 55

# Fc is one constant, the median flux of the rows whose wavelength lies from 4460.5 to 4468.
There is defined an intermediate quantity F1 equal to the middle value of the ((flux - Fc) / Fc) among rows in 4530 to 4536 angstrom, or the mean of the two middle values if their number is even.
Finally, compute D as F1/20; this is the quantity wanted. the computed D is -0.004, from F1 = -0.09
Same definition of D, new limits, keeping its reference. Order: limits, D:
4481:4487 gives 0.002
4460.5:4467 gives 0.000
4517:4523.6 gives 0.004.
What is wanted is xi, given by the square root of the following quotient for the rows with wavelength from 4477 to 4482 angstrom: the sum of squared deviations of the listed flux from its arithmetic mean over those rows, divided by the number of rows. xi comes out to 1.3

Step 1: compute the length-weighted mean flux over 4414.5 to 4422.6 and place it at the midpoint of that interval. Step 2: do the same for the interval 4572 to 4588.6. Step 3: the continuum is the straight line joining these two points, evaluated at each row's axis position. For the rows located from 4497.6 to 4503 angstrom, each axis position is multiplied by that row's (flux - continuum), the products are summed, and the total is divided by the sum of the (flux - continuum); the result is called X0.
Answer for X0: 4500.4 angstrom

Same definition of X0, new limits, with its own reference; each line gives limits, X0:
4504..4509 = 4507.4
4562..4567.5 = 4565.5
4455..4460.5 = 4457.7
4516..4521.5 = 4519.1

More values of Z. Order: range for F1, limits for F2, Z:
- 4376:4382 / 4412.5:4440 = 1.02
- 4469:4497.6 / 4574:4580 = 0.89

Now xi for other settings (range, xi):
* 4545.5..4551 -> 2.0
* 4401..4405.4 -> 2.0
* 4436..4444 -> 1.3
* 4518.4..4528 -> 2.0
